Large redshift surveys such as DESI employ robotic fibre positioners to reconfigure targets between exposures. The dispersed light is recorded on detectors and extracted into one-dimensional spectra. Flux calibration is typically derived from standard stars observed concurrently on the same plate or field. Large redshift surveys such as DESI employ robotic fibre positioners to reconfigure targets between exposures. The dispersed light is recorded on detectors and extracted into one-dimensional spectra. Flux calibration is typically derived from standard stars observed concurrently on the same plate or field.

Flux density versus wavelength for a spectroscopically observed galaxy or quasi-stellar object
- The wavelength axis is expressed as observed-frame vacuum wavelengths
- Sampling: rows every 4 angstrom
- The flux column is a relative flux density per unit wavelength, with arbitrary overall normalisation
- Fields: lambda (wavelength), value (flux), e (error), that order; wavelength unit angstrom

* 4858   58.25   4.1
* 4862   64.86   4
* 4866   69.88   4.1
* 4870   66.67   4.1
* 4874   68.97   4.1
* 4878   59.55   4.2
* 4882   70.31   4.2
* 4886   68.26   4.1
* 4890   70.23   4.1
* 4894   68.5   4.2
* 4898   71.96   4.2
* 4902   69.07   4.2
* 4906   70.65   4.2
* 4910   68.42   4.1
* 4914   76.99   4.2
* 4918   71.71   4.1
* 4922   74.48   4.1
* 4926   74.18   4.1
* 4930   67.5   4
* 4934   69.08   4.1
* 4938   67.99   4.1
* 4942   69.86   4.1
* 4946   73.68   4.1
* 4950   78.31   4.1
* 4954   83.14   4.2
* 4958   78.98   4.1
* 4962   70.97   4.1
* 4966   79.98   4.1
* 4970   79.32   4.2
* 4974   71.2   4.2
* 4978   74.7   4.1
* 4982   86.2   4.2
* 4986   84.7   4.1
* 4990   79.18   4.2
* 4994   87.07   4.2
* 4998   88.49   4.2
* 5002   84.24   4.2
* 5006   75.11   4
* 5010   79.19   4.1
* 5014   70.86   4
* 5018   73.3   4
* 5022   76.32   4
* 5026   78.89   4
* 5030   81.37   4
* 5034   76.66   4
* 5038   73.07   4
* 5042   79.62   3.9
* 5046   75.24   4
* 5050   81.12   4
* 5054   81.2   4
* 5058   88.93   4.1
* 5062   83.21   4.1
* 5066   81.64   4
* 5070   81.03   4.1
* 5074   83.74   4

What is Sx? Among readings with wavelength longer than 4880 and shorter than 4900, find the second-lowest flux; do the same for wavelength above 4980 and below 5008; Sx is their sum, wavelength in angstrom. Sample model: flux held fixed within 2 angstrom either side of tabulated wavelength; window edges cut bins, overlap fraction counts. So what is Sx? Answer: 148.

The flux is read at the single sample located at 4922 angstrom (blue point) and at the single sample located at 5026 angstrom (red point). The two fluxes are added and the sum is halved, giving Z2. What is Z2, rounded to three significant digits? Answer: 76.7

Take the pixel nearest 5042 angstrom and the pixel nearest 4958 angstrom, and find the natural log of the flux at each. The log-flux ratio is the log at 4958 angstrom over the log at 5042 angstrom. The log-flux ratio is 1.00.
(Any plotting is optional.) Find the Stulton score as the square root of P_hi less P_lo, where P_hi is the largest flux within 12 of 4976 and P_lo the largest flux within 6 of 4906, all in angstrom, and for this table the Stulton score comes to 3.9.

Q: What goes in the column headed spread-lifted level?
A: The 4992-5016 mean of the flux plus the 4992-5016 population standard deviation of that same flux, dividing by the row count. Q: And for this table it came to 87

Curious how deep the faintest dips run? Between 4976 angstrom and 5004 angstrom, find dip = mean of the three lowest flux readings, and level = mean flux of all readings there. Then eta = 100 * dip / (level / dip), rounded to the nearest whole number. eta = 7544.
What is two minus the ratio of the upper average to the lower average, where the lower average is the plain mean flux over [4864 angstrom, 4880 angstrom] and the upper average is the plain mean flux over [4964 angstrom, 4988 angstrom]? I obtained 0.80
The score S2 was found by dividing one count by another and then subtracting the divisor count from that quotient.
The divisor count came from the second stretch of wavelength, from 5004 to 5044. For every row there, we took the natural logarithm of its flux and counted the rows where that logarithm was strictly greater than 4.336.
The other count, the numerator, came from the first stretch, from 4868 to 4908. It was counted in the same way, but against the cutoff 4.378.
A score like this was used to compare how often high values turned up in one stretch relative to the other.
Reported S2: -5.0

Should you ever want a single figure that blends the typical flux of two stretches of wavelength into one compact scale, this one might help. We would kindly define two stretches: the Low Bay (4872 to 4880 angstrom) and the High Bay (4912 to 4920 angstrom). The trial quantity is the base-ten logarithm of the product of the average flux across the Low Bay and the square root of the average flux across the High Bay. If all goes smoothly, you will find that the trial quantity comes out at 2.74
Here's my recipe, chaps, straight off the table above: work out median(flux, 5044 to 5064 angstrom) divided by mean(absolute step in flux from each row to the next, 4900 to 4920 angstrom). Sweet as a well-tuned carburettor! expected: 18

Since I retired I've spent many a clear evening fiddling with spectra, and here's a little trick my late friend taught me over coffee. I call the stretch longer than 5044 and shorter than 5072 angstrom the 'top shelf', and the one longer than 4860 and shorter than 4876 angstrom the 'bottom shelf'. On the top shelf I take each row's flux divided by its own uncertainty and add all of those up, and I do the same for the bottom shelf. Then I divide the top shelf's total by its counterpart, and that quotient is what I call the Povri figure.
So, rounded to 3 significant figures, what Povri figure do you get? 2.13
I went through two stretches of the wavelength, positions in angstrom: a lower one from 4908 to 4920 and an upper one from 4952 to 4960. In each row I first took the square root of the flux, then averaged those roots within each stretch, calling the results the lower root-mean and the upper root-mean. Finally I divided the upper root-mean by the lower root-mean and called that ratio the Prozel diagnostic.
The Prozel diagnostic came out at 1.06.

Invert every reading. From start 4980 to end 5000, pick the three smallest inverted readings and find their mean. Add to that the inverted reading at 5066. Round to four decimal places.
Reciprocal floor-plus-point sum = 0.0237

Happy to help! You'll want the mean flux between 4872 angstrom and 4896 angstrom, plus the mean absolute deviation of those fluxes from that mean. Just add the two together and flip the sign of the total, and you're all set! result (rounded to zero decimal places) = -70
